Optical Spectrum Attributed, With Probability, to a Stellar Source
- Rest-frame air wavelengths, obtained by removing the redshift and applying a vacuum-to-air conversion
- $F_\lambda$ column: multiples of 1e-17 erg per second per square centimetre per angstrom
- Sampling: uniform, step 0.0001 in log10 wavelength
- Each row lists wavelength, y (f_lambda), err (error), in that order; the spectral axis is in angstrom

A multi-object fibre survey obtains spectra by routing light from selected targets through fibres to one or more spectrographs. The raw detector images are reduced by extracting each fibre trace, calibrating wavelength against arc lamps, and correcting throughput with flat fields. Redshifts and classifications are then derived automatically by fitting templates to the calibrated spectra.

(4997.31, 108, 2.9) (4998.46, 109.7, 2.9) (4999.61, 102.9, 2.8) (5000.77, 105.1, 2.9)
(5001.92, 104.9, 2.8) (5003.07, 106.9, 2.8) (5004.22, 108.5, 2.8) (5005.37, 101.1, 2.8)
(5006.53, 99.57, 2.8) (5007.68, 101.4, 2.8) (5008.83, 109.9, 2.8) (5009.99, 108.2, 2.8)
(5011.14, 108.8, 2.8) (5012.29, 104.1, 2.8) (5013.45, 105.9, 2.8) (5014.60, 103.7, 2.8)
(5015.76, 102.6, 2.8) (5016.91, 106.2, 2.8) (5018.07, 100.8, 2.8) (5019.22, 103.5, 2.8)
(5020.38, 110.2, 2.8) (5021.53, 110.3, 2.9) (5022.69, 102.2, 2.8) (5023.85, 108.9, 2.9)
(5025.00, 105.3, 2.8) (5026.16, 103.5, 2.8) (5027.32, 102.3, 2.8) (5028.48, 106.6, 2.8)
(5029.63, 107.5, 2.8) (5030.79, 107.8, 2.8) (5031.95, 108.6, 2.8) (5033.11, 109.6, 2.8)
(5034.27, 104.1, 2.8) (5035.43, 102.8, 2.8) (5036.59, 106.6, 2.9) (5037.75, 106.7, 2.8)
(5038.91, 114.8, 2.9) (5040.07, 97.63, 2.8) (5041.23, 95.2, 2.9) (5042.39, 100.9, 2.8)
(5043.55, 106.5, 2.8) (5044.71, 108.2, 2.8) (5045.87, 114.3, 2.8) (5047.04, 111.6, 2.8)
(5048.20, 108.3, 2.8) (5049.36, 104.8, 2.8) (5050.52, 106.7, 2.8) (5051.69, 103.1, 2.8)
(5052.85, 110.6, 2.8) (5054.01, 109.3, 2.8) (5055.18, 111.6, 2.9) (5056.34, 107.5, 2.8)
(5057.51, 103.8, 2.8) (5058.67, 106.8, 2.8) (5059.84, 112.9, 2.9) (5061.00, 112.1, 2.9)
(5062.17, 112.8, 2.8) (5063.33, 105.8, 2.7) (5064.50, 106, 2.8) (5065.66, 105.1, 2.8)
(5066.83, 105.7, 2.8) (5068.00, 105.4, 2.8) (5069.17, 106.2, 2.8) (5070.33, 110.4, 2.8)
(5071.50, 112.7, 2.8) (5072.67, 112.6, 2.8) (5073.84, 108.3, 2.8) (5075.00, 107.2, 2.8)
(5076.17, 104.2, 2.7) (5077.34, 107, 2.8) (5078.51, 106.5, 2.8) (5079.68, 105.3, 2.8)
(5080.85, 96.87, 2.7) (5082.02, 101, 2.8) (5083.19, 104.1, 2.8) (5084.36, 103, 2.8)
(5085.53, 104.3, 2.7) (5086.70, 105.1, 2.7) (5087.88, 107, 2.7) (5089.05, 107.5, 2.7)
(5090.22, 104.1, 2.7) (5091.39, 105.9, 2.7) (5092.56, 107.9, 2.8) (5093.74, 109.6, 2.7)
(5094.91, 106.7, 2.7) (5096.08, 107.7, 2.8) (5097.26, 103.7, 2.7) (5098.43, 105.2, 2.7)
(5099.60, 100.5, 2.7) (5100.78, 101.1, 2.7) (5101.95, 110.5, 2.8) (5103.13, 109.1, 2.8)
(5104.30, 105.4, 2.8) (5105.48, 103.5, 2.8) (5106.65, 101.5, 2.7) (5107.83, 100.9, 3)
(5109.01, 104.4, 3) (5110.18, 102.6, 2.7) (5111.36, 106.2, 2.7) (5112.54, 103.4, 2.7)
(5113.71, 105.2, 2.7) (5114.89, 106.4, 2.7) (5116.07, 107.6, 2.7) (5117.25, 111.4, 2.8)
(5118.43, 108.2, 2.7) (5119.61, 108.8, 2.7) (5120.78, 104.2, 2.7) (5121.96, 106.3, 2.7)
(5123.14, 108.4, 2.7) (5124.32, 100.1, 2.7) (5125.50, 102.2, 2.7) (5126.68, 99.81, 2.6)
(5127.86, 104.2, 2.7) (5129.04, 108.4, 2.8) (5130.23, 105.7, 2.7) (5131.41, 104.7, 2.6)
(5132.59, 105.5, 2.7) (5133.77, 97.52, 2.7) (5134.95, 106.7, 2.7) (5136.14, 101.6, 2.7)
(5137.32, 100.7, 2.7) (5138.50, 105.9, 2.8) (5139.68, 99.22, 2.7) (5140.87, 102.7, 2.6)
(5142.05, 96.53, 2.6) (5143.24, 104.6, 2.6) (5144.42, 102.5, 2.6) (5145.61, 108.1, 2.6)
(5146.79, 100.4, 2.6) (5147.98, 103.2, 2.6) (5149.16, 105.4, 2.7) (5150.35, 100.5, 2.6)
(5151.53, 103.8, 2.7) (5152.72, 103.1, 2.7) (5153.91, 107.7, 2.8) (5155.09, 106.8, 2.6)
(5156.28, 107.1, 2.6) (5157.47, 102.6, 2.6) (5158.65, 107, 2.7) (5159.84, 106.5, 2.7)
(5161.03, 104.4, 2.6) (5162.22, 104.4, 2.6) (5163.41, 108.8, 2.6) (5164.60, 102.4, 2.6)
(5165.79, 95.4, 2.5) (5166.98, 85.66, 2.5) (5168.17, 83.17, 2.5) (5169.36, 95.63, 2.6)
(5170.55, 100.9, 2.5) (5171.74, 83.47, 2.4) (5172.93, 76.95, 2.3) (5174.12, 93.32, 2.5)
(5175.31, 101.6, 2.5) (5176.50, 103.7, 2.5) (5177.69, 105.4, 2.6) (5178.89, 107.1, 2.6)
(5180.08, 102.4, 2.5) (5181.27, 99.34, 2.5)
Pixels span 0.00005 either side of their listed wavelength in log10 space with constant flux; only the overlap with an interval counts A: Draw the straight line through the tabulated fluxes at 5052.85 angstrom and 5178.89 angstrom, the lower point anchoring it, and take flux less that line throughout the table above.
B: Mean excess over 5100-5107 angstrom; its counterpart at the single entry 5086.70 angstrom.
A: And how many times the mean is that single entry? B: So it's 1.1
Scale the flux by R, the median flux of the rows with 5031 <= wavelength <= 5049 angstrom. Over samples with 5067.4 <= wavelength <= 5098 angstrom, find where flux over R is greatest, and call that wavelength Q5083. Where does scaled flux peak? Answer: 5071.50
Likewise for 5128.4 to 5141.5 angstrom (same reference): 5129.04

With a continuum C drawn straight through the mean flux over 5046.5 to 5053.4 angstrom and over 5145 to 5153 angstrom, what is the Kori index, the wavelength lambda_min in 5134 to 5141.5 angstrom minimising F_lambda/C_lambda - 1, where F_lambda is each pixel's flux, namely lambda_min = 5139.68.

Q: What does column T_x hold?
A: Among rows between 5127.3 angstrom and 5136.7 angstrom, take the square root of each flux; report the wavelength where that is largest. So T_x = 5129.04 angstrom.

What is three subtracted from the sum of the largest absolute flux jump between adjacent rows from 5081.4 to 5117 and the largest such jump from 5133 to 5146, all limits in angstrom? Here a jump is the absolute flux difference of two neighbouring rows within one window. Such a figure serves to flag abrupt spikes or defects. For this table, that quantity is 16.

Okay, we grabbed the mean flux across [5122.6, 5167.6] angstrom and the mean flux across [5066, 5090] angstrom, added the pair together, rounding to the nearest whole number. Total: 209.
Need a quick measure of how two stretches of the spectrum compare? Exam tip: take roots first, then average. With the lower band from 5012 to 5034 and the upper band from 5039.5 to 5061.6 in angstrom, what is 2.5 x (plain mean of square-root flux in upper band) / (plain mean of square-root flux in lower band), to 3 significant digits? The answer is 2.51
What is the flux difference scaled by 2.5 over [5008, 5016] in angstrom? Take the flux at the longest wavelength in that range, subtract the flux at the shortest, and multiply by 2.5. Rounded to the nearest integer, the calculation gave -18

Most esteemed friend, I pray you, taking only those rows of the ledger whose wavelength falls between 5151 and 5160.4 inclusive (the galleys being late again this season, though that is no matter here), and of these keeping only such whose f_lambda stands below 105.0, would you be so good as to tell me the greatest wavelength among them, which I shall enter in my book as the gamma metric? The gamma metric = 5157.47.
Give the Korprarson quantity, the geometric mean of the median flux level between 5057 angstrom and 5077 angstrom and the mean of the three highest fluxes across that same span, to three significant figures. 110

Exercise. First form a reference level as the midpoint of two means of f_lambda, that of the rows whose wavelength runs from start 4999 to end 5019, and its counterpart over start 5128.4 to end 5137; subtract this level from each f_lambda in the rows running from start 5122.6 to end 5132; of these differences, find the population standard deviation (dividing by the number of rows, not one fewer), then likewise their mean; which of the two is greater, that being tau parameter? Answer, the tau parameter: 3.12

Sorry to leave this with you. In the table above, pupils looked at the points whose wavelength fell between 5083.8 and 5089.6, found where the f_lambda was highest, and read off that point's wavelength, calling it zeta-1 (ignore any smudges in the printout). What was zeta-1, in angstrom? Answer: 5089.05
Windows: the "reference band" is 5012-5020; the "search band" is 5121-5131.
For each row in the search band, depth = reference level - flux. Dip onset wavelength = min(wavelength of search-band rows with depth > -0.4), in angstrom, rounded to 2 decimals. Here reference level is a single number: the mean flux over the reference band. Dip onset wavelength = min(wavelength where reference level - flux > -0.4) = 5124.32 angstrom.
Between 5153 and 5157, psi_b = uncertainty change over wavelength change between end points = -0.08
